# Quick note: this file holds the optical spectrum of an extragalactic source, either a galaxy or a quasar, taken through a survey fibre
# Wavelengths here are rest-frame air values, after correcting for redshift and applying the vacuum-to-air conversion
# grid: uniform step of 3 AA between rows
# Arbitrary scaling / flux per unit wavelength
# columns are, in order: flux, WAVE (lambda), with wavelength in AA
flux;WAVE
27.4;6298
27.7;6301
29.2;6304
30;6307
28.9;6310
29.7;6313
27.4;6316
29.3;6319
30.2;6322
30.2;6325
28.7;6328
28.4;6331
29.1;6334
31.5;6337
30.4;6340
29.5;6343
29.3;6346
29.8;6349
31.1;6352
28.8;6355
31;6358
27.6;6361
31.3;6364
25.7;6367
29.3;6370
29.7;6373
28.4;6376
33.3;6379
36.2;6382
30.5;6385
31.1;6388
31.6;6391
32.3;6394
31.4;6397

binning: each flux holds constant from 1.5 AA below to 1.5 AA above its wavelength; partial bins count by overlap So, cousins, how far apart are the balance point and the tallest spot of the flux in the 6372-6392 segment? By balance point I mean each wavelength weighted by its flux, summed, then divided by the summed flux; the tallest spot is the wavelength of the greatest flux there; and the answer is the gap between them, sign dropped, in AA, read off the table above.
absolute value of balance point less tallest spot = 0.1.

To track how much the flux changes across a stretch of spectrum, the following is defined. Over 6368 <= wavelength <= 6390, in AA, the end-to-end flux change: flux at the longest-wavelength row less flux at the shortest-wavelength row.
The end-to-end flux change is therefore 1.8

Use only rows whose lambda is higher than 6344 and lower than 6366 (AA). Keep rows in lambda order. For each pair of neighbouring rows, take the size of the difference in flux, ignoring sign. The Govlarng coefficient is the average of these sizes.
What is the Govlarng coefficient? 2.2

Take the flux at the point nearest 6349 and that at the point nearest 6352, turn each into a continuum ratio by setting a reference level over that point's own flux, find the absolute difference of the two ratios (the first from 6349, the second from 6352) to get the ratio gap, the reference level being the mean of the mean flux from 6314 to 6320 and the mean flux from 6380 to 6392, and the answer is 0.043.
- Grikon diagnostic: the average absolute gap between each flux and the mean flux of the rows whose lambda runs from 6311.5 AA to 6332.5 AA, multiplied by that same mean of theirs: 24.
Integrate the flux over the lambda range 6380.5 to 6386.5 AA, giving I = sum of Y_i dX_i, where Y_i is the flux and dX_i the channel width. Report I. 200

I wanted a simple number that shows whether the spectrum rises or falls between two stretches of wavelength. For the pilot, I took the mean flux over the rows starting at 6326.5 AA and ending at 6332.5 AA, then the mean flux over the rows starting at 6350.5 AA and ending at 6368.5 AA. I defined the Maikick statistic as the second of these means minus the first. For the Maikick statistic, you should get 0.7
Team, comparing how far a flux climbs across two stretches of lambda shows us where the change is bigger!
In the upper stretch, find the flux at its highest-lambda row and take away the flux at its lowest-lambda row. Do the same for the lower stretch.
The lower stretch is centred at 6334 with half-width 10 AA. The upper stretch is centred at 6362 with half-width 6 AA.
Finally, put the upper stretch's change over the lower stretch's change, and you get 8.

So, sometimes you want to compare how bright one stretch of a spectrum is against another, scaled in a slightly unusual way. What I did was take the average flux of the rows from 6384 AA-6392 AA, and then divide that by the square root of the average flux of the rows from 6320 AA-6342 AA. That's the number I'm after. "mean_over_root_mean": 5.69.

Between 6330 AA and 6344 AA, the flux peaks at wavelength 6337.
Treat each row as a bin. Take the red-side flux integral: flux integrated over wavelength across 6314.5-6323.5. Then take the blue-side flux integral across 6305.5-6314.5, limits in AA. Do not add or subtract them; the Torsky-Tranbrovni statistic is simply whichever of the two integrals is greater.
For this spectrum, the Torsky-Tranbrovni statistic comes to 266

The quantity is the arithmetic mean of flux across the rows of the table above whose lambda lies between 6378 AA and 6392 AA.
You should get 32.5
